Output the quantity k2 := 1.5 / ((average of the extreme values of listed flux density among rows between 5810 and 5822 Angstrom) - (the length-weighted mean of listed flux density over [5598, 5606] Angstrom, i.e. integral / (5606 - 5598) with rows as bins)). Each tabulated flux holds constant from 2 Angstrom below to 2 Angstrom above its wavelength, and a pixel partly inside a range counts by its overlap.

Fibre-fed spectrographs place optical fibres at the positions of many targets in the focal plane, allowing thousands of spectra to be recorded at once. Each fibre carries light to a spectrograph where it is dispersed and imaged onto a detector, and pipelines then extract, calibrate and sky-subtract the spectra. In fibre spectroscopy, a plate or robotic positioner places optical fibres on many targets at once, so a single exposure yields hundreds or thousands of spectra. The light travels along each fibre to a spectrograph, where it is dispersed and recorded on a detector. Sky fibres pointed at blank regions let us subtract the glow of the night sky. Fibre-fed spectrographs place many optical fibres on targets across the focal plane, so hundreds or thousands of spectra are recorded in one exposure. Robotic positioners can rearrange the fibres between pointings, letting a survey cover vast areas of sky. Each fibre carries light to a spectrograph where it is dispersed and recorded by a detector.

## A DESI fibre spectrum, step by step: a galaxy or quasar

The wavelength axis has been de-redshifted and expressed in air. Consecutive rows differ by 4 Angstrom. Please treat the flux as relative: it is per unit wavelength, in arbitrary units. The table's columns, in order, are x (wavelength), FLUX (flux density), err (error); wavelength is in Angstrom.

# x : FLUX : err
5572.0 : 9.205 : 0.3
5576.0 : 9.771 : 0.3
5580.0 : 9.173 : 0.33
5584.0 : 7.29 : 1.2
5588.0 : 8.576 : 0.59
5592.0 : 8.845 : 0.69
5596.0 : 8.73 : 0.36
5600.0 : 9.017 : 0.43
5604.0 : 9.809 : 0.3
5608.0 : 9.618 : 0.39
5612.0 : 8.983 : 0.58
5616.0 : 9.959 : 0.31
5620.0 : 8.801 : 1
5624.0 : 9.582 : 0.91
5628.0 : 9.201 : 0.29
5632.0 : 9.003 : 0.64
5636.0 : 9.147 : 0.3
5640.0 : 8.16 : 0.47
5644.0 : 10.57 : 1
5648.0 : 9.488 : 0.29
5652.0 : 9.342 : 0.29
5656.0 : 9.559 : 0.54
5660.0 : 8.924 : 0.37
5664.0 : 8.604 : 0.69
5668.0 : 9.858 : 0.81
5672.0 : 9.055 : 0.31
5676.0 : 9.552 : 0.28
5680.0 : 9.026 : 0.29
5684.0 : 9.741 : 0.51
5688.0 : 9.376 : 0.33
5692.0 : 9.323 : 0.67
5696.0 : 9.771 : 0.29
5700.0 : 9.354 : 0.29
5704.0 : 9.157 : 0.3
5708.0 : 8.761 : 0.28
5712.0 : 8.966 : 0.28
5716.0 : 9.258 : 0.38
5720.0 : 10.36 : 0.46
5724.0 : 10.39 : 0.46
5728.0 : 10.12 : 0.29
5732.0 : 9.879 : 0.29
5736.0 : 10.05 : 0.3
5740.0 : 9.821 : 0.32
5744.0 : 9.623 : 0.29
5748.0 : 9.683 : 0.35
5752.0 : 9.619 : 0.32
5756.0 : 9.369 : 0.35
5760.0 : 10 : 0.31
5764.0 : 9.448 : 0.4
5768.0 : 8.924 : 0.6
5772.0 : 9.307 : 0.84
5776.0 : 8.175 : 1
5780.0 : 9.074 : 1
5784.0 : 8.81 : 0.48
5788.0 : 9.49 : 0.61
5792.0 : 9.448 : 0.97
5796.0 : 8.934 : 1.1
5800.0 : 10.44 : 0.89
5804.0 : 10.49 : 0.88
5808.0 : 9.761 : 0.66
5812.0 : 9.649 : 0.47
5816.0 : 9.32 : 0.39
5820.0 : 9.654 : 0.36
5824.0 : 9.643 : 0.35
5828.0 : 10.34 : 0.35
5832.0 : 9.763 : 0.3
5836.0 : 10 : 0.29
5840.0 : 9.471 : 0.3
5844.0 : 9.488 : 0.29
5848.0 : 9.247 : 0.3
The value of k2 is 20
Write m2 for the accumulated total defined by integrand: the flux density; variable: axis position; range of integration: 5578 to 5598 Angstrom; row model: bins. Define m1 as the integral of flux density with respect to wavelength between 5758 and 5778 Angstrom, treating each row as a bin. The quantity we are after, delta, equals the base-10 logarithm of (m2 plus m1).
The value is 2.55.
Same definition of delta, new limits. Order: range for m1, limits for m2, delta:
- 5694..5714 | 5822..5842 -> 2.58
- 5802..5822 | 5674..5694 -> 2.58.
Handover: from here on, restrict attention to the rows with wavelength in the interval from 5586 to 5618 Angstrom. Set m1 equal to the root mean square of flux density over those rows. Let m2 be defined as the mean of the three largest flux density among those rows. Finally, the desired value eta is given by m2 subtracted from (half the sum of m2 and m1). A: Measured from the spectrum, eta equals -0.30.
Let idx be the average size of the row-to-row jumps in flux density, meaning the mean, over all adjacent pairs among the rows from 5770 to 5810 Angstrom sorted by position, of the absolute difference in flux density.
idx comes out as 0.65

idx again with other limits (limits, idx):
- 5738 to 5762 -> 0.24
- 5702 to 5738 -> 0.34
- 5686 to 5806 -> 0.41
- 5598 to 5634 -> 0.64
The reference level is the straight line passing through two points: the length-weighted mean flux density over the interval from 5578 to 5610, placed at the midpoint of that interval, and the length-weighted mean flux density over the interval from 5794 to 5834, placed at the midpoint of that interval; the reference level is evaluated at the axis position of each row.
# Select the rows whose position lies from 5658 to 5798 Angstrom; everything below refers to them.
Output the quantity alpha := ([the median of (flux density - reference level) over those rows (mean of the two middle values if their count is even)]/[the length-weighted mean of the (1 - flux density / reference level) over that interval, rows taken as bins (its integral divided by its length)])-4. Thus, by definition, -45.2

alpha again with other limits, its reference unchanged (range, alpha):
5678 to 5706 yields -6.9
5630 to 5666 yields -12.8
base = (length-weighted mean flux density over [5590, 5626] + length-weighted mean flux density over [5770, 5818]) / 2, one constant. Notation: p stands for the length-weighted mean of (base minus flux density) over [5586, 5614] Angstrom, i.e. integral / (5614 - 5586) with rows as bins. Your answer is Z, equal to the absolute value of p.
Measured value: 0.25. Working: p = 0.25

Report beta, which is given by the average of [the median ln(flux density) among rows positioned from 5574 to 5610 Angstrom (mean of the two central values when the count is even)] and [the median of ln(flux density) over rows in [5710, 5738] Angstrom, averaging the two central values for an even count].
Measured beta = 2.25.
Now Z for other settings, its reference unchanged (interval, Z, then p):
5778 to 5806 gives 0.19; -0.19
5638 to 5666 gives 0.10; 0.10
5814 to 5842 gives 0.41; -0.41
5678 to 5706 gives 0.06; -0.06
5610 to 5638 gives 0.09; 0.09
